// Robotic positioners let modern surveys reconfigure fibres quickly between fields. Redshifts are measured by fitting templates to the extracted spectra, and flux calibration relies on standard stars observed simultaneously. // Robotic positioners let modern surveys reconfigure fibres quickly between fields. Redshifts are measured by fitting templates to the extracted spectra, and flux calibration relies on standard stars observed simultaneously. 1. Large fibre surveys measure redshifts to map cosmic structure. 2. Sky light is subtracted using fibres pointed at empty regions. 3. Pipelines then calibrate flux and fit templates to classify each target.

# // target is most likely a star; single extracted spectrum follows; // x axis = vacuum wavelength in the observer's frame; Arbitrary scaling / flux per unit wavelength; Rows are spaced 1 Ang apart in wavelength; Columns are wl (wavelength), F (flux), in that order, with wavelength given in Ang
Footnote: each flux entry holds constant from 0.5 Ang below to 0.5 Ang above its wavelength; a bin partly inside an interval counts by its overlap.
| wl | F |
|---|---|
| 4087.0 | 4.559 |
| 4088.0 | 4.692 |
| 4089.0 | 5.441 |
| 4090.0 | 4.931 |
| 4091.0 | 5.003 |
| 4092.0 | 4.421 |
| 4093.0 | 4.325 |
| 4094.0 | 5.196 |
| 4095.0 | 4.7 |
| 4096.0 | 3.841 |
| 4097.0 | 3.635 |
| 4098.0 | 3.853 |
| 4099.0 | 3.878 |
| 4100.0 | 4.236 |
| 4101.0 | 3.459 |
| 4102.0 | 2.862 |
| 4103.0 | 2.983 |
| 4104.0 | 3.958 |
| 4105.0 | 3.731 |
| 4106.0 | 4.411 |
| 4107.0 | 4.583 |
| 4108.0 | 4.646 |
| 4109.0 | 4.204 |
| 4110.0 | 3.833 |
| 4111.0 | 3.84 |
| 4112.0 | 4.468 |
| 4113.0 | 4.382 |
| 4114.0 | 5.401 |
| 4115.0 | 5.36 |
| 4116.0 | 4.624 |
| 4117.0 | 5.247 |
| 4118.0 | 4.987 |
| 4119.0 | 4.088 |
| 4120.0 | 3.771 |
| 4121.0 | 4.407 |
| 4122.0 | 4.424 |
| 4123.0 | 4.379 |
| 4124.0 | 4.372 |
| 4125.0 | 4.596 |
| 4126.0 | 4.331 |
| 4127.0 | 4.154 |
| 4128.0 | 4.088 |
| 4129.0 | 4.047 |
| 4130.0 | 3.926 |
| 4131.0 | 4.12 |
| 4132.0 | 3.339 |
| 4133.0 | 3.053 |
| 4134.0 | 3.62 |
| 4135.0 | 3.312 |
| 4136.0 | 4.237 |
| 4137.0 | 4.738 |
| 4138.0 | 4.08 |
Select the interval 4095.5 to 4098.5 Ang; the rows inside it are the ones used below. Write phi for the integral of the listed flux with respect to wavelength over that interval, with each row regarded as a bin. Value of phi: 11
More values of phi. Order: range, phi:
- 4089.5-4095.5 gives 29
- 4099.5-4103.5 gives 14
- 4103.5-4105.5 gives 8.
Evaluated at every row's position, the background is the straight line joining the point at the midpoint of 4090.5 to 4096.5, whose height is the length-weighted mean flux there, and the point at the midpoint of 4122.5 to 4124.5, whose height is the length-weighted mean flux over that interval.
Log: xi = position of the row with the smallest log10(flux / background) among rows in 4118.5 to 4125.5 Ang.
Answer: 4120.0 Ang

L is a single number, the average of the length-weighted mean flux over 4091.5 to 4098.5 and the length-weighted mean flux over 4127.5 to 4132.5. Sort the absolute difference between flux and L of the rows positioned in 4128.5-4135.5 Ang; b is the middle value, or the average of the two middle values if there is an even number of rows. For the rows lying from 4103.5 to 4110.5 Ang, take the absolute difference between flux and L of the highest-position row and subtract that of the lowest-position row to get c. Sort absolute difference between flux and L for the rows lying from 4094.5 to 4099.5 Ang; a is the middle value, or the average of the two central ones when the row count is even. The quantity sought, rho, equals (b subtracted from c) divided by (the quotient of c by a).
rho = -0.7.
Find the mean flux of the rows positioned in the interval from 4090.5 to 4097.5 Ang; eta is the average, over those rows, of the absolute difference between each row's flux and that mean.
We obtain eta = 0.45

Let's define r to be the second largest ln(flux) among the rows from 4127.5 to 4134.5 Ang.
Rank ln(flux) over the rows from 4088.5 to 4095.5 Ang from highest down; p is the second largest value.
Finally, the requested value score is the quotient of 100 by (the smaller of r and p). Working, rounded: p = 1.65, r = 1.41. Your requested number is 71.0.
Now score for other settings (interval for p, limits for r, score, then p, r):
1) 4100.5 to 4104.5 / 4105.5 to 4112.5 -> 80.6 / 1.24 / 1.52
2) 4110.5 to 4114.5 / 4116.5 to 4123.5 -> 66.8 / 1.50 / 1.61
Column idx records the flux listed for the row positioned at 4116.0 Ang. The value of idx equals 4.624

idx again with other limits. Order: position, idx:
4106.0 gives 4.411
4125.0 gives 4.596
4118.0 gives 4.987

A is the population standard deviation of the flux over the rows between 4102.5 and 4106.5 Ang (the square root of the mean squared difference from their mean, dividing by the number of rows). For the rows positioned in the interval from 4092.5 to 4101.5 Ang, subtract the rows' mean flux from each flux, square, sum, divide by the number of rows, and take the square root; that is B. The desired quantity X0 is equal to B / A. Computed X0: 1.0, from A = 0.517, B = 0.52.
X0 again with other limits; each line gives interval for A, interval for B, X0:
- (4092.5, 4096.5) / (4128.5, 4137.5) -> 1.0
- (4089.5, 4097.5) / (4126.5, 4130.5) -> 0.2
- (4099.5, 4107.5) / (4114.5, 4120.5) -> 1.0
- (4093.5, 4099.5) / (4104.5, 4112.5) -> 0.6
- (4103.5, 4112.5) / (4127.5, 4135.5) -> 1.2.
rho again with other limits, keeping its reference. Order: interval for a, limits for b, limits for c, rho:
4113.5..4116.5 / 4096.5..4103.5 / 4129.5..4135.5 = 0.3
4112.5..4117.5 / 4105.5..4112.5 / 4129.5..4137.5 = 0.4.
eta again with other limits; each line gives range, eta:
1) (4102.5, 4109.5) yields 0.44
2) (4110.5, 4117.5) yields 0.49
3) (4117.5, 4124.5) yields 0.24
